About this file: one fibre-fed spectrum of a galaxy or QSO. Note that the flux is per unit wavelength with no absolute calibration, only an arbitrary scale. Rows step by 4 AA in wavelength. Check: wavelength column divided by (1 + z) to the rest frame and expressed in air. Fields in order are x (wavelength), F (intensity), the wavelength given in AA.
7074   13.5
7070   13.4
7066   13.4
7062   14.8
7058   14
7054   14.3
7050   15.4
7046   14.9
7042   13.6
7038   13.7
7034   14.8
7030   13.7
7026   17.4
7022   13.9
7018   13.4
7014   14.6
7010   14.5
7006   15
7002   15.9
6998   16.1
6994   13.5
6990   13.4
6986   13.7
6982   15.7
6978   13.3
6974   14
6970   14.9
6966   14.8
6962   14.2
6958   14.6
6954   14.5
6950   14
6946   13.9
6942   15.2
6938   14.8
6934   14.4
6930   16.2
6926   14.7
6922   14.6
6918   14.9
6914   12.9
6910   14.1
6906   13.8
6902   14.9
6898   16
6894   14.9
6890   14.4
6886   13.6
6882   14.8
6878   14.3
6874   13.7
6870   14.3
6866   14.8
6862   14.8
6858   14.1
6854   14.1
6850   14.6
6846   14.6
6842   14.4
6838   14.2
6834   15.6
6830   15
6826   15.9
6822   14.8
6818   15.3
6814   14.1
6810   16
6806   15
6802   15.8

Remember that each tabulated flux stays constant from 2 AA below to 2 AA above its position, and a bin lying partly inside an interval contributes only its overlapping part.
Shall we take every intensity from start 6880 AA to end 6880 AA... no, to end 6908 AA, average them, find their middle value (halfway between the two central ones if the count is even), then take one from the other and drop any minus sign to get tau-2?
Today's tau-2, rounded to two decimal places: 0.17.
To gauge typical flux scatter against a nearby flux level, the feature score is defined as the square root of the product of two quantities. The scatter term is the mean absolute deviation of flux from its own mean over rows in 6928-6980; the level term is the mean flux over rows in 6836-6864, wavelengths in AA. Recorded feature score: 2.7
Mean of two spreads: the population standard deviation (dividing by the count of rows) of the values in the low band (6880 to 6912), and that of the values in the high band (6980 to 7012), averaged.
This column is 0.88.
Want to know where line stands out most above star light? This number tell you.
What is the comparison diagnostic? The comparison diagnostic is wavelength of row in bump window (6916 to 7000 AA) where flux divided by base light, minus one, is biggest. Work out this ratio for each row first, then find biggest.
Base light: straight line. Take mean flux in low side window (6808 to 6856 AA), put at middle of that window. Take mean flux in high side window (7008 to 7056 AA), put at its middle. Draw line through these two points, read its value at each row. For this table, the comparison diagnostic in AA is 6998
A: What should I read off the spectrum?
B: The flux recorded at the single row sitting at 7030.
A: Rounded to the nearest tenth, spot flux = 13.7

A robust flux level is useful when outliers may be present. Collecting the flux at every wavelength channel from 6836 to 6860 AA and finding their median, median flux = 14.3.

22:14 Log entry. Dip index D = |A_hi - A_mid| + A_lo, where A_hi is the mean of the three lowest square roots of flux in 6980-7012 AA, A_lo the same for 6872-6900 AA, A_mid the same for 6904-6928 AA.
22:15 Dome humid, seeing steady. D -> 3.732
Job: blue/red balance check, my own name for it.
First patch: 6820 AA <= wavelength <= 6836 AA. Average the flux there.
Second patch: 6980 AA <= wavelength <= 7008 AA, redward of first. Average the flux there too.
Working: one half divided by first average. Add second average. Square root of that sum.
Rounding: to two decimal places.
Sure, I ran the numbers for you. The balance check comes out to 3.85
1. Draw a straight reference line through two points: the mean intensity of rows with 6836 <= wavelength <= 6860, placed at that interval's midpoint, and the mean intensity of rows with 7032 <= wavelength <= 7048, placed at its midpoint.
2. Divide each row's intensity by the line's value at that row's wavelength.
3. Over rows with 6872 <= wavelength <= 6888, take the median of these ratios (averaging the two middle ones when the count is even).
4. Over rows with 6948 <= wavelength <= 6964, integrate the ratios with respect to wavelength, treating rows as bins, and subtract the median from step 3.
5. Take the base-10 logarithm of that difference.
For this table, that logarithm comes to 1.18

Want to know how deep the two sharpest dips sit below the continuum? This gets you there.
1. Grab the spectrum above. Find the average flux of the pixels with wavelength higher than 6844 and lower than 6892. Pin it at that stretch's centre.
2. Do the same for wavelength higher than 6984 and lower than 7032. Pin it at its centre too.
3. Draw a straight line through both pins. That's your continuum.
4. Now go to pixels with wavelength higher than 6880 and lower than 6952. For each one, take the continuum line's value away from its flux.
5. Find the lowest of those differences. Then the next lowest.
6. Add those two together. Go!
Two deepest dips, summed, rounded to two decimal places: -2.30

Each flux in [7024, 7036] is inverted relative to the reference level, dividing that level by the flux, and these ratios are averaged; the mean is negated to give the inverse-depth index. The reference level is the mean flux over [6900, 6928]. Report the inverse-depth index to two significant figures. -0.94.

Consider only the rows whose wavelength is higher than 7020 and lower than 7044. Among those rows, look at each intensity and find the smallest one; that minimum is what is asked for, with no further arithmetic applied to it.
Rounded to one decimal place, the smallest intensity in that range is 13.6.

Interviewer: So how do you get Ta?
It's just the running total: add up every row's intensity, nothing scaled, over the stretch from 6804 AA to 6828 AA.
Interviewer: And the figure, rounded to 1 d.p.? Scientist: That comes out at 91.1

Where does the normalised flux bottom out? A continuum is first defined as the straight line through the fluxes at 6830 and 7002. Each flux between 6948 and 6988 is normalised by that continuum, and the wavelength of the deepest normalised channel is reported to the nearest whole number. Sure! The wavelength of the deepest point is 6978 AA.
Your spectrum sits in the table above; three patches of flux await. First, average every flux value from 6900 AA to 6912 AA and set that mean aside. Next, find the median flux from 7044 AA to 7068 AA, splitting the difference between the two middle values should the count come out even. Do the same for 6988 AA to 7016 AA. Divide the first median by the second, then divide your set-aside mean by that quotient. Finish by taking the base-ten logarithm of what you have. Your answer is 1.16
